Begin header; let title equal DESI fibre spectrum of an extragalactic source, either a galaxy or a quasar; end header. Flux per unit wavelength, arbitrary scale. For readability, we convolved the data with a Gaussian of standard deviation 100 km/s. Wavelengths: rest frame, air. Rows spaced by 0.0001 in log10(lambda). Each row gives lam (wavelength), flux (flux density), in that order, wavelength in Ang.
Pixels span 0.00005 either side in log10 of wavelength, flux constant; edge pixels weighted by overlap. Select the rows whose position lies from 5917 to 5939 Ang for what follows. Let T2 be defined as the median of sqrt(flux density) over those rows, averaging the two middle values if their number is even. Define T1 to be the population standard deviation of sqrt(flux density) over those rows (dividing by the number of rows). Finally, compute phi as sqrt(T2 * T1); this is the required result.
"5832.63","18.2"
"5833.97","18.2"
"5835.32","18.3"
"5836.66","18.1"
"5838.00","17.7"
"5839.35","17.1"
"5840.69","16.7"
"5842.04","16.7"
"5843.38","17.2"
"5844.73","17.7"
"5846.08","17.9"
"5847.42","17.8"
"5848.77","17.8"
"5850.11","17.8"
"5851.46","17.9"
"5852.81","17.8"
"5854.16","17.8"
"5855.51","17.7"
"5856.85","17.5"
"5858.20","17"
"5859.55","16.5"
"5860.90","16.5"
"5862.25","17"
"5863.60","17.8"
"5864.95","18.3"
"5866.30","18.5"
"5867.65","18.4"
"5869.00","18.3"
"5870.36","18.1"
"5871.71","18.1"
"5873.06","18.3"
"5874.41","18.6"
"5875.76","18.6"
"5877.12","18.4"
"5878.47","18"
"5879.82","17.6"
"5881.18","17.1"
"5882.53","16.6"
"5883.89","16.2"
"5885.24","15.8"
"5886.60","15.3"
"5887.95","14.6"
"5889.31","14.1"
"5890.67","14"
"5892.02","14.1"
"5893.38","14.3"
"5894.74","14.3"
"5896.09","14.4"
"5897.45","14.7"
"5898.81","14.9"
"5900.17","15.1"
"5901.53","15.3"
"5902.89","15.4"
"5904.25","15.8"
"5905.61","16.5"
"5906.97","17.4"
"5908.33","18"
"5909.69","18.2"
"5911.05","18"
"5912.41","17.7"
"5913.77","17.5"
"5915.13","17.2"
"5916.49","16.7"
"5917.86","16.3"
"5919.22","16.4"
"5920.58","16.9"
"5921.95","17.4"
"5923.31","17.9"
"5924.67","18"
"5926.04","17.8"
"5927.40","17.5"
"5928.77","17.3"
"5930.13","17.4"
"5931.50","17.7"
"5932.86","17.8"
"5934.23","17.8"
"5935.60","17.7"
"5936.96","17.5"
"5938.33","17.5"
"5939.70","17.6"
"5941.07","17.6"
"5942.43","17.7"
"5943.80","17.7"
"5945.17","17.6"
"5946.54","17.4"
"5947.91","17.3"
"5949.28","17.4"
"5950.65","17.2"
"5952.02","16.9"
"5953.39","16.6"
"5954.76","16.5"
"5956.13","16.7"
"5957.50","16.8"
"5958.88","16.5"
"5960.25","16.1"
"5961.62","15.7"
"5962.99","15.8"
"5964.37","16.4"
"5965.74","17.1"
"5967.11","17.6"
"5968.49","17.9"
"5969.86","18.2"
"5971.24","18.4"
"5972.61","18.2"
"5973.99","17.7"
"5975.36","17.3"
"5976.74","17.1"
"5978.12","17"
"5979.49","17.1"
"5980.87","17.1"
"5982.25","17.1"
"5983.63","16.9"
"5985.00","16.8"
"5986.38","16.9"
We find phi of 0.49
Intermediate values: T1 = 0.06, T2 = 4.18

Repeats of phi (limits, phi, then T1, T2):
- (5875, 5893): 0.90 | 0.20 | 4.02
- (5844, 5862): 0.50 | 0.06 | 4.22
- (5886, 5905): 0.52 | 0.07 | 3.83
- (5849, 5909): 0.88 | 0.19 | 4.13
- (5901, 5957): 0.59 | 0.08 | 4.17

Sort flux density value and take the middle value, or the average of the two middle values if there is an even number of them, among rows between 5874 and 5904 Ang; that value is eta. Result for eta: 15.3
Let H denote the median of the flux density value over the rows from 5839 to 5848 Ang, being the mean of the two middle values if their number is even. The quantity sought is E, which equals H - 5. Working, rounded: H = 17.2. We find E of 12.2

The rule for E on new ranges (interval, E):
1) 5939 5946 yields 12.6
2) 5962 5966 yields 11.4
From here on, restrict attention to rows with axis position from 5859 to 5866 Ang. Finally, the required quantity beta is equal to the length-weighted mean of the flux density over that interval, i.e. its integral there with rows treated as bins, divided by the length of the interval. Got 17.30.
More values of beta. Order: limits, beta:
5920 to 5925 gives 17.54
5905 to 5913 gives 17.65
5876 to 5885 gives 17.30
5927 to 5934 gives 17.55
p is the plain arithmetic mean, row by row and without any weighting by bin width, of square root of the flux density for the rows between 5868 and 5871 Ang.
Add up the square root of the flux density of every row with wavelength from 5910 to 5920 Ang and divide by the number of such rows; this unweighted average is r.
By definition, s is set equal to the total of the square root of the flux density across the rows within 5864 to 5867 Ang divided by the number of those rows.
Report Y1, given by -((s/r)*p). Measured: -4.42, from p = 4.27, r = 4.14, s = 4.29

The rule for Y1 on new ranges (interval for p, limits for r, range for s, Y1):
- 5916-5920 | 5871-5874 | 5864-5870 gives -4.08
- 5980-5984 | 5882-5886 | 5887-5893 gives -3.86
